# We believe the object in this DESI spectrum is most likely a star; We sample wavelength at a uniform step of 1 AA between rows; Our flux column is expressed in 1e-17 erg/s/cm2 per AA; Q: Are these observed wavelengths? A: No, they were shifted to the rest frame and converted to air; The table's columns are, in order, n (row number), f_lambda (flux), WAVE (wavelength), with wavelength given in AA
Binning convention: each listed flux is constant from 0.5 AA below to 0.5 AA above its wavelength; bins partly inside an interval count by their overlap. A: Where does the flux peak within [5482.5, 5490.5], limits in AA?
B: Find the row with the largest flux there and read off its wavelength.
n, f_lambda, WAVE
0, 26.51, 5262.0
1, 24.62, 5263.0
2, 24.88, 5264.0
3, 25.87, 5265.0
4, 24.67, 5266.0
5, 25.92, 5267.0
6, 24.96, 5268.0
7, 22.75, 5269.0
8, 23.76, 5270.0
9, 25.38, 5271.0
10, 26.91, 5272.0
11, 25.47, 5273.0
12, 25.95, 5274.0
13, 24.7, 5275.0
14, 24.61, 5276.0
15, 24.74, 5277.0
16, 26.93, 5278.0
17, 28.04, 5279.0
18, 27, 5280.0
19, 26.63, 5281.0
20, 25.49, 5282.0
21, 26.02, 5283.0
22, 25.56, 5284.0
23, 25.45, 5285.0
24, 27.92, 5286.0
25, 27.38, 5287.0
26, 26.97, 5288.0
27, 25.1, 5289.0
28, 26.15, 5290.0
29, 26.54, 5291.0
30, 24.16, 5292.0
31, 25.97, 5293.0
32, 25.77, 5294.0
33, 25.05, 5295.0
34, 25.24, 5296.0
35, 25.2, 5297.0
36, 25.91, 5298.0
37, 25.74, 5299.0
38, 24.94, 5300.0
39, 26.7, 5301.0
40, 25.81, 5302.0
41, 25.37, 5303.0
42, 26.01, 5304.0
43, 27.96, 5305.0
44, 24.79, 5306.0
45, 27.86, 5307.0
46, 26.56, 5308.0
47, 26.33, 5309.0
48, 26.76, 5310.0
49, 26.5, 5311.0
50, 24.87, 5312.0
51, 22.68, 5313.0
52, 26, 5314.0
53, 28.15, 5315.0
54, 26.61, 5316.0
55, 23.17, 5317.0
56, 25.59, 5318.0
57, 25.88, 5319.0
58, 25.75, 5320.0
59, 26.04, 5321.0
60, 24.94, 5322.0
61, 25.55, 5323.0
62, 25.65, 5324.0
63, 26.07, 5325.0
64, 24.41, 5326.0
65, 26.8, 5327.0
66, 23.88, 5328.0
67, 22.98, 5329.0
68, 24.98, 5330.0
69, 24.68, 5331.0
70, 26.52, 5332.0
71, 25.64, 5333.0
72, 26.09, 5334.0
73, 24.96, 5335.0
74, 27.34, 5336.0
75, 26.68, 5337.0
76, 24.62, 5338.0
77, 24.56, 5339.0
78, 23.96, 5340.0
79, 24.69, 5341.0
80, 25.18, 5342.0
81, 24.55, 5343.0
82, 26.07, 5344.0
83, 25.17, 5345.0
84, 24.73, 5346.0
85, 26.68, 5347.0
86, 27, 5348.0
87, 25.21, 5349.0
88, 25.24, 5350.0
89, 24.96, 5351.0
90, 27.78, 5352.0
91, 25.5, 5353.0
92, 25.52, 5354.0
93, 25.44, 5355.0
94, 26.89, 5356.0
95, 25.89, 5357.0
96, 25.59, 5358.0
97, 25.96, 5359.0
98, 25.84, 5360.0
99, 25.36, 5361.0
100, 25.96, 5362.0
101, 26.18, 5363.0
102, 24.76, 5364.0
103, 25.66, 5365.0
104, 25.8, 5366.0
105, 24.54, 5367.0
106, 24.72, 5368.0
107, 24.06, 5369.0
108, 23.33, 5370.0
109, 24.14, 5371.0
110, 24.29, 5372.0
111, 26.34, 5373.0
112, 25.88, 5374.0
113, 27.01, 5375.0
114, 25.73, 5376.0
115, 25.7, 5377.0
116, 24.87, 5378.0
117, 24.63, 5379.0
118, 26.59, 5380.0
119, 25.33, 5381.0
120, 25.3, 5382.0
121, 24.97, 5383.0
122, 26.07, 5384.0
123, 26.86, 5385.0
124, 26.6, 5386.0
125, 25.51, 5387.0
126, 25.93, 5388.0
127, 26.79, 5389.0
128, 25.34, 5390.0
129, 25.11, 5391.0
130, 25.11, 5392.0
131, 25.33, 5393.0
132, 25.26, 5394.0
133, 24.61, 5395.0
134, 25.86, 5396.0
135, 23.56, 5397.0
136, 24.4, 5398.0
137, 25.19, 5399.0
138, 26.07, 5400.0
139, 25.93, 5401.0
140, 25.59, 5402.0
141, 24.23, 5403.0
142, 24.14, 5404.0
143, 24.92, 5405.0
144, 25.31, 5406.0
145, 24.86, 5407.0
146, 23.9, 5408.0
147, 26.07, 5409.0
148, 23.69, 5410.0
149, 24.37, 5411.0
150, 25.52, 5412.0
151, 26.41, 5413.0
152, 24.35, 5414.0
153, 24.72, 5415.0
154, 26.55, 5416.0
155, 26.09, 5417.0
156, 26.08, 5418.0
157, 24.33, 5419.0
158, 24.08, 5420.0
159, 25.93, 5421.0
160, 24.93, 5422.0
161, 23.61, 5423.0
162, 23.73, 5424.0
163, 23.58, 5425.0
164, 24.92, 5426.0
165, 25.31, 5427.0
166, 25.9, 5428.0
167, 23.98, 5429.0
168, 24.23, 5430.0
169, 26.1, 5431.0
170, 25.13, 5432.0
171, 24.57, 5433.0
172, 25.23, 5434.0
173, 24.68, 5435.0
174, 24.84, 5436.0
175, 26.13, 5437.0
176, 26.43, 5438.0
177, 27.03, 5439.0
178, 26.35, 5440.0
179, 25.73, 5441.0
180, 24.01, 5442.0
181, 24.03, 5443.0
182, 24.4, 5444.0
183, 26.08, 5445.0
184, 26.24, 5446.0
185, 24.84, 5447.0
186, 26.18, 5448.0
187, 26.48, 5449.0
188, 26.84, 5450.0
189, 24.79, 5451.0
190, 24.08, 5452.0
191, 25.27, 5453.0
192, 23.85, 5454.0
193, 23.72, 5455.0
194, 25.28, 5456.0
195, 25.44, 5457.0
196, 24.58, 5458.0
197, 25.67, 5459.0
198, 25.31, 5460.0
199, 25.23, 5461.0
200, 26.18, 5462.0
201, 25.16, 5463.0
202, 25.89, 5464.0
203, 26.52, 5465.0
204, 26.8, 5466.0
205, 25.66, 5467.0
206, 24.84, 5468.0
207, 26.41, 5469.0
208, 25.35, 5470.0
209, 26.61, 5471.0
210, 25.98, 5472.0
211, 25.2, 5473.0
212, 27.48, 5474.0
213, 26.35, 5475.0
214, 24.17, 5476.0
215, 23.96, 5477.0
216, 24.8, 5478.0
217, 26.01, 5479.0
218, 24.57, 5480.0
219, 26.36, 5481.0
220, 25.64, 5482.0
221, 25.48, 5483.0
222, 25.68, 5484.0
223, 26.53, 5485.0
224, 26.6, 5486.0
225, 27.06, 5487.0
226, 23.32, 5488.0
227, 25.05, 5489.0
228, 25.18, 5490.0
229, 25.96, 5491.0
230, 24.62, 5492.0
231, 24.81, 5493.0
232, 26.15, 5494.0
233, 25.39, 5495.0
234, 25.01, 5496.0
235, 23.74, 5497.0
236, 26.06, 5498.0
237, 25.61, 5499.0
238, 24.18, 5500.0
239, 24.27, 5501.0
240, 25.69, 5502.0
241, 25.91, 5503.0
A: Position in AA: 5487.0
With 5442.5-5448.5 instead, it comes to 5446.0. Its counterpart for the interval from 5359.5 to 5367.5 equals 5363.0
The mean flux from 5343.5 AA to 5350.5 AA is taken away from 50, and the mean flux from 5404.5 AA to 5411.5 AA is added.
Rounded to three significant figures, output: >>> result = 49.0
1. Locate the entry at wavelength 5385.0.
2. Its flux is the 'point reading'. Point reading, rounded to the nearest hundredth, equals 26.86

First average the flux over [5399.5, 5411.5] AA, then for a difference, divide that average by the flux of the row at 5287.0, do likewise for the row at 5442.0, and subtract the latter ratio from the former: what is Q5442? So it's -0.13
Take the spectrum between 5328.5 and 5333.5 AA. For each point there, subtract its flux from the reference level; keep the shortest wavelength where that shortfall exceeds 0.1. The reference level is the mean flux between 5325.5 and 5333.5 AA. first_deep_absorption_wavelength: 5329.0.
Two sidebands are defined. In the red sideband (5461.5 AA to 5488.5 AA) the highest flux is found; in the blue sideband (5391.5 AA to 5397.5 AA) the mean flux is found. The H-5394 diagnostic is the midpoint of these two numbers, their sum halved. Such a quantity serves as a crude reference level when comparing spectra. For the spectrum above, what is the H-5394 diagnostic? 26.22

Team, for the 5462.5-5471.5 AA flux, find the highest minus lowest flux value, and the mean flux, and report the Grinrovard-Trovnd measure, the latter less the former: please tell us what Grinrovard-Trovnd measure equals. 24.0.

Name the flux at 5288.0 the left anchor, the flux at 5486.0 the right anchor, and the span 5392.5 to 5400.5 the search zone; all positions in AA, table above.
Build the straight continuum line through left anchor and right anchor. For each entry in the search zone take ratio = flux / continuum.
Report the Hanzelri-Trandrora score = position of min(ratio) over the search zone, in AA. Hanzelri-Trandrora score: 5397.0 AA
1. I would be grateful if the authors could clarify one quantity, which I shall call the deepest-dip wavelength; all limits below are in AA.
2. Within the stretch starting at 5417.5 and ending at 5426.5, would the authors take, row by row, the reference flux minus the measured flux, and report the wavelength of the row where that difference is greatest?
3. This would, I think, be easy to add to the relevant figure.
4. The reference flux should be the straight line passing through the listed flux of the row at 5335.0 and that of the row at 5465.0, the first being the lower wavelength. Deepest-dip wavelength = 5425.0 AA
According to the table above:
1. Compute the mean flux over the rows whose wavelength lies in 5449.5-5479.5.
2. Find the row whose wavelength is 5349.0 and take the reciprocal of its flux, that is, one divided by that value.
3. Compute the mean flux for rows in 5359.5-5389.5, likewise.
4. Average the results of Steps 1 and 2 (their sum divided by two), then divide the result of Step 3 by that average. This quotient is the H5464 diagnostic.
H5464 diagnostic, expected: 2.00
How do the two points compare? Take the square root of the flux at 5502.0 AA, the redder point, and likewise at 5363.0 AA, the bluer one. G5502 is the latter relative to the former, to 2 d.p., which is 1.01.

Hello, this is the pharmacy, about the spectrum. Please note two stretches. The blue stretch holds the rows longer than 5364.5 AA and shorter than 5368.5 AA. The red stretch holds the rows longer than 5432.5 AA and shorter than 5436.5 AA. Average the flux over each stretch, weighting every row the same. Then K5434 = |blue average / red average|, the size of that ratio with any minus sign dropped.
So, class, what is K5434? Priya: 1.01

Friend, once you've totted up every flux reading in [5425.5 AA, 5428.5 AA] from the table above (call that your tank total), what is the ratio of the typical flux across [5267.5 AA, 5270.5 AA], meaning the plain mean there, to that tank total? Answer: 0.313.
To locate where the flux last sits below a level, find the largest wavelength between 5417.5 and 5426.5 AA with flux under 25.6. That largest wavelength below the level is 5426.0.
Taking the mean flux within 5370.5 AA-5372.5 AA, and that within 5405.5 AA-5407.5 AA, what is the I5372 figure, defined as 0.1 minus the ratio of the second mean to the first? -0.936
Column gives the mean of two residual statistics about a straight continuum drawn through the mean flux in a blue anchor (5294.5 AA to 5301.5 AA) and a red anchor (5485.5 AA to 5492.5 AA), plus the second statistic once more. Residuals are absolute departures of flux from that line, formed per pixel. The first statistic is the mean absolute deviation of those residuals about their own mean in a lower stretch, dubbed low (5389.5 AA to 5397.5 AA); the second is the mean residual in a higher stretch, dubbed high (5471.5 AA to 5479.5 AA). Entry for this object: 1.65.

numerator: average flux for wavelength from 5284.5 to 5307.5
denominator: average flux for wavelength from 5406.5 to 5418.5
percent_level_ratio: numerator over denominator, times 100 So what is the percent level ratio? 103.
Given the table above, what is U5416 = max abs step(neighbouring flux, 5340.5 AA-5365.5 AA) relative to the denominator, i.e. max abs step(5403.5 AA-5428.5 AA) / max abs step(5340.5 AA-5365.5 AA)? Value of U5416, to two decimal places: 0.84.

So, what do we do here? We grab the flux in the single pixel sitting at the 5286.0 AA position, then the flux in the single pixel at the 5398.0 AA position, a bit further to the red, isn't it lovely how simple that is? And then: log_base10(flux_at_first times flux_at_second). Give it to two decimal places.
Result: 2.83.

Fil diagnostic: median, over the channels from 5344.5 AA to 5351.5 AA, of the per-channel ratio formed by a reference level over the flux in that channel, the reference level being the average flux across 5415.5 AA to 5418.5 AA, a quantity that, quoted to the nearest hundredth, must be 1.04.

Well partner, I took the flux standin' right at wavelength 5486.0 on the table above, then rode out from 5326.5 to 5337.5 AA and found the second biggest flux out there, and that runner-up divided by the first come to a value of 1.01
